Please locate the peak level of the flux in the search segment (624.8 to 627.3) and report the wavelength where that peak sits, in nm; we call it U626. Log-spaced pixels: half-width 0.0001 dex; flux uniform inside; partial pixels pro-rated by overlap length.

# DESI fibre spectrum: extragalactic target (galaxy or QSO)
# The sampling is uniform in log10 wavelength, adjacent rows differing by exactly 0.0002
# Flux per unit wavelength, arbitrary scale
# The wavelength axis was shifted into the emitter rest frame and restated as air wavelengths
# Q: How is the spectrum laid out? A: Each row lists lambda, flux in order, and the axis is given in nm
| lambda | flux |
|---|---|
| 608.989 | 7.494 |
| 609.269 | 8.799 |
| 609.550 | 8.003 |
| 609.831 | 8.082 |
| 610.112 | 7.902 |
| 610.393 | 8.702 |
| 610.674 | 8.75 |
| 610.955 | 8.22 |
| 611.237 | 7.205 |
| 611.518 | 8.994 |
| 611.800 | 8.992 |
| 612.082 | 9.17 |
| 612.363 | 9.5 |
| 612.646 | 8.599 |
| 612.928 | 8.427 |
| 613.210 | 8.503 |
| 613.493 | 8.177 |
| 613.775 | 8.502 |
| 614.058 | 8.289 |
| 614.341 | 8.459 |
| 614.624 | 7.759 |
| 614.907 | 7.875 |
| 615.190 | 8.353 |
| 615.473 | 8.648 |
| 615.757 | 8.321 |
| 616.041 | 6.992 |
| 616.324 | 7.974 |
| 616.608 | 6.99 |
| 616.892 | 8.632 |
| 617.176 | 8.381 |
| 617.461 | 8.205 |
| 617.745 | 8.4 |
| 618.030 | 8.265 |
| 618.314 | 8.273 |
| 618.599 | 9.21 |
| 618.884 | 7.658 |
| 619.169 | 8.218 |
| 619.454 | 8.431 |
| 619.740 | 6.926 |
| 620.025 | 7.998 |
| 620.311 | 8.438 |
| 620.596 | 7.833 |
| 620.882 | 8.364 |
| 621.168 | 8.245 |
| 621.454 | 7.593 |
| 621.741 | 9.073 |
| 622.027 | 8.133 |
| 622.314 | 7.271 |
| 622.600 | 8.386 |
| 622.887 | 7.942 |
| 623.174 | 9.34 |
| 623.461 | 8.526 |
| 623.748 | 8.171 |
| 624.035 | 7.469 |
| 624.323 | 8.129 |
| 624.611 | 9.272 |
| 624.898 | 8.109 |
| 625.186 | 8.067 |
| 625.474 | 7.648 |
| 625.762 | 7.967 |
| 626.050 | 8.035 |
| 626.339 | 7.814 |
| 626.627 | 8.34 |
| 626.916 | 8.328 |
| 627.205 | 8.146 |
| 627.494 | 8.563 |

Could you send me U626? 626.627 nm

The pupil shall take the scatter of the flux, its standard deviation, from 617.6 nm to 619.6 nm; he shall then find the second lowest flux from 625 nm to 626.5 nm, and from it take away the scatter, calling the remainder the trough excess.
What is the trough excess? 7.4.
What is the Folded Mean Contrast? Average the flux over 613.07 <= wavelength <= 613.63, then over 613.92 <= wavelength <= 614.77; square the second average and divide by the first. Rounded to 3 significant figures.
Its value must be 8.00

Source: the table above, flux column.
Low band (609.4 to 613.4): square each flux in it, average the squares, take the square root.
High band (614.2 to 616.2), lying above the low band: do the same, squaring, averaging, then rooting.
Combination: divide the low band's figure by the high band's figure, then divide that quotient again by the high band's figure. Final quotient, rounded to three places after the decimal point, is 0.131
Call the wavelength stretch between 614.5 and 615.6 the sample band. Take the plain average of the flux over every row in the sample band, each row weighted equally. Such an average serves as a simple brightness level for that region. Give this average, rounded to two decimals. 8.16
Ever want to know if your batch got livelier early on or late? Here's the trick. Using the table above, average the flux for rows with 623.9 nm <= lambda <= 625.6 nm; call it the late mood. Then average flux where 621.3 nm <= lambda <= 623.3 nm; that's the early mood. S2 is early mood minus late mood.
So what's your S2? 0.1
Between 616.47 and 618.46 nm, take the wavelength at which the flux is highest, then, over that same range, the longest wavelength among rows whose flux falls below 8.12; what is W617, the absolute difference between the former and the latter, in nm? 0.28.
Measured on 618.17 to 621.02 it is 2.00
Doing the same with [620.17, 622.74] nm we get 0.57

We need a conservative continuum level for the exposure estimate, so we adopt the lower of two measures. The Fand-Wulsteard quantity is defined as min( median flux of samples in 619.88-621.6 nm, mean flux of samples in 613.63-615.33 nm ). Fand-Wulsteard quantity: 8.12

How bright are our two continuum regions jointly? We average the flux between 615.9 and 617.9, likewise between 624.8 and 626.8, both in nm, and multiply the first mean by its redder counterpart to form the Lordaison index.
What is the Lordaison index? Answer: 63.5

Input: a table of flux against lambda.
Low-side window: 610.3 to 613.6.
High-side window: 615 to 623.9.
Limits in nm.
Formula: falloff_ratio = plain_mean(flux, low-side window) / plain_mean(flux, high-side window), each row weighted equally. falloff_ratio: 1.05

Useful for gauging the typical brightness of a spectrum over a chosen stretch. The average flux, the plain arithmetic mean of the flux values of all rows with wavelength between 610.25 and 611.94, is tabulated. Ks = 8.5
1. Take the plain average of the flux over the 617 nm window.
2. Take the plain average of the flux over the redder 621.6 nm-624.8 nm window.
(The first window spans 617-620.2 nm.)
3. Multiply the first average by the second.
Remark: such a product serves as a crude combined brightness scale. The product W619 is 68.2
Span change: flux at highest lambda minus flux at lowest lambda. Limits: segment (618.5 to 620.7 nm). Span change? -1.4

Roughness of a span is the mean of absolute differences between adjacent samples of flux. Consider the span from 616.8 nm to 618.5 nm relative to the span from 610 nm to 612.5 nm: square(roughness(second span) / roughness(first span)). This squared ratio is 0.1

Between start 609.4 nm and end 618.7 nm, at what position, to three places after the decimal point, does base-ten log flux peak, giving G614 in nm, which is 612.363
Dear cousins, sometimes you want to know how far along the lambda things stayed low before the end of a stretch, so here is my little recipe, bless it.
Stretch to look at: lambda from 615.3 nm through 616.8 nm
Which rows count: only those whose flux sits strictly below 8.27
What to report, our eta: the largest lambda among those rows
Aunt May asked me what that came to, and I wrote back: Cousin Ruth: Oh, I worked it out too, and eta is 616.608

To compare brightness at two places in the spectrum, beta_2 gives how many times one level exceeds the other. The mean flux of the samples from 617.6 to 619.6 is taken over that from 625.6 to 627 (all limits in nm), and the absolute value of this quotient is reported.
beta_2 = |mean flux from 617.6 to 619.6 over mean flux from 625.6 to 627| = 1.03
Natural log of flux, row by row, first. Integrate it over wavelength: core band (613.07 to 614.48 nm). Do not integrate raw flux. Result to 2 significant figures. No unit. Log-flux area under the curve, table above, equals 3.0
